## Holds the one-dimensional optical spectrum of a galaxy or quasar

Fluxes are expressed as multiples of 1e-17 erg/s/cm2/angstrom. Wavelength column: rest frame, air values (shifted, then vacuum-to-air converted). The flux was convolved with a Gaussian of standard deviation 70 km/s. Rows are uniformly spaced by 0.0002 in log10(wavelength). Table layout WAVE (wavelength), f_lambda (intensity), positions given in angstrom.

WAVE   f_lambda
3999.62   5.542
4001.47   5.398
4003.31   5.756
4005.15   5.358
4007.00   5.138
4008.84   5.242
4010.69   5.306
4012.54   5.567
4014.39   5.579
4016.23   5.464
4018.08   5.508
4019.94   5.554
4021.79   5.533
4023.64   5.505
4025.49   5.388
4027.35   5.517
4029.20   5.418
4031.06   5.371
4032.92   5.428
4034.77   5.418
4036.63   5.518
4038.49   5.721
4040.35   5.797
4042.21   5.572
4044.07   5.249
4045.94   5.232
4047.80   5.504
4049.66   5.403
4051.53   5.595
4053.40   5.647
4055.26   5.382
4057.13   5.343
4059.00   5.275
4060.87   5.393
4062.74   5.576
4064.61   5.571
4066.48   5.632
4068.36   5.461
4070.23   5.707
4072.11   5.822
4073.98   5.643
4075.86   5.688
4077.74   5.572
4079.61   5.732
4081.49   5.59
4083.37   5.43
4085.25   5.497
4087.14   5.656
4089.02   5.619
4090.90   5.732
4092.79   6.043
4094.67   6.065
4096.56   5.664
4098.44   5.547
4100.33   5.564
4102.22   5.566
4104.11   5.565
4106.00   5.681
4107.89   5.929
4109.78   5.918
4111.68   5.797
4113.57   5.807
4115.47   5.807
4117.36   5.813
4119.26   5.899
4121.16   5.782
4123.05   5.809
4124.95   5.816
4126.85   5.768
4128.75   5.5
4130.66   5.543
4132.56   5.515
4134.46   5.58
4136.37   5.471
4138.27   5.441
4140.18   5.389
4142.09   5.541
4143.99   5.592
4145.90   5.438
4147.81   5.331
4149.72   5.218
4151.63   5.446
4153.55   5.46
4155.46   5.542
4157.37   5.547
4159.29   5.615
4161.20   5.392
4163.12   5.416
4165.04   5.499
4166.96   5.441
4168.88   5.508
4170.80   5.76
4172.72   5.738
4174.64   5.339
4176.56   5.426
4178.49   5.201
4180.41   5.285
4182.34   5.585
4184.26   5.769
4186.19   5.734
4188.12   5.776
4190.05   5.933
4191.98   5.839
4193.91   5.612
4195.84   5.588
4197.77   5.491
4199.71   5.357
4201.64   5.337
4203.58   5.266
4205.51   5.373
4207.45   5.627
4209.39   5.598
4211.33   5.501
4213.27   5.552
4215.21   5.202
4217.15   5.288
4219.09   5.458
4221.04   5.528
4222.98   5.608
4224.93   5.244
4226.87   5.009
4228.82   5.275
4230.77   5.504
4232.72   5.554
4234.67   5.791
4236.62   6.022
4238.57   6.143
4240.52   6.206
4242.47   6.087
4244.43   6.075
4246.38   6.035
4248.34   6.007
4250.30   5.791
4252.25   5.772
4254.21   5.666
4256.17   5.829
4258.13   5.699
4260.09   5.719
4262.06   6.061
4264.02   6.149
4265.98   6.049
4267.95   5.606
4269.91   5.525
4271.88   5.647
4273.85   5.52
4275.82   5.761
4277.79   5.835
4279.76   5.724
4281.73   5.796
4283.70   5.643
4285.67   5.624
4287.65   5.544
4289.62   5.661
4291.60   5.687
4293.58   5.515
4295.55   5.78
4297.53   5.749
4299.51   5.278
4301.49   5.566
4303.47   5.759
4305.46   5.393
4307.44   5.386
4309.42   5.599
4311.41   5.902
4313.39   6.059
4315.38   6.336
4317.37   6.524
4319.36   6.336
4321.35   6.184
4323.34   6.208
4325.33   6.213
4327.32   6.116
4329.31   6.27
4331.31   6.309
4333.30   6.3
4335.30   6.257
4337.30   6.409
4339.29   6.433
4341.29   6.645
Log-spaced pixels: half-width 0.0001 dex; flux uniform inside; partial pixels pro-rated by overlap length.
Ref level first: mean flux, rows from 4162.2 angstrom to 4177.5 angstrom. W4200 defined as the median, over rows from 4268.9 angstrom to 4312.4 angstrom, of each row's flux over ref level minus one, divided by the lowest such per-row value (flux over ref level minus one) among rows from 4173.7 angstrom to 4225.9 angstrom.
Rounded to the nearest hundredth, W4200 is -0.41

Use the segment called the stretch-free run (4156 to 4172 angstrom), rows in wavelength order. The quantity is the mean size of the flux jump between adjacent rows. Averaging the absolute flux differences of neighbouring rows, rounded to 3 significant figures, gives 0.111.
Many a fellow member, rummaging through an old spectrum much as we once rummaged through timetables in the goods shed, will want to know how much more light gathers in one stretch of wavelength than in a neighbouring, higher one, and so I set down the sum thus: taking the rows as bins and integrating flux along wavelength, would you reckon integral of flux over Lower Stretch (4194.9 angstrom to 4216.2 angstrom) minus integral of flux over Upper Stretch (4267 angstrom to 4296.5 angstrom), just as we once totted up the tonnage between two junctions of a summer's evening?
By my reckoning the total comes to -51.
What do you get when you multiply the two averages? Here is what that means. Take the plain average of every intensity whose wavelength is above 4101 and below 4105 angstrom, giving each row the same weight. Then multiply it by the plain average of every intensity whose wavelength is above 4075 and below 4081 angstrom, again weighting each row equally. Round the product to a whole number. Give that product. 32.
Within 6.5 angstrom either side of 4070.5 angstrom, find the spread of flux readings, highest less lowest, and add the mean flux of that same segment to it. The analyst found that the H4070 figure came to 6.0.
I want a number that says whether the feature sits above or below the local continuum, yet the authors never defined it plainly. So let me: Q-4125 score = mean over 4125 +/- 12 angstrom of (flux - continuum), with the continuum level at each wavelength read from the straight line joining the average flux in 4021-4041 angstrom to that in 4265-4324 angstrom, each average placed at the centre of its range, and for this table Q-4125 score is 0.10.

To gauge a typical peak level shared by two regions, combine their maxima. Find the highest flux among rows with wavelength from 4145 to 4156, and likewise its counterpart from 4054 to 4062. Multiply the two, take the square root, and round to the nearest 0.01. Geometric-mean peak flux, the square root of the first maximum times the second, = 5.47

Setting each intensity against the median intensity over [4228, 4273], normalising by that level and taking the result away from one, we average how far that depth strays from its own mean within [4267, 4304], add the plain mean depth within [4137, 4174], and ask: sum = 0.070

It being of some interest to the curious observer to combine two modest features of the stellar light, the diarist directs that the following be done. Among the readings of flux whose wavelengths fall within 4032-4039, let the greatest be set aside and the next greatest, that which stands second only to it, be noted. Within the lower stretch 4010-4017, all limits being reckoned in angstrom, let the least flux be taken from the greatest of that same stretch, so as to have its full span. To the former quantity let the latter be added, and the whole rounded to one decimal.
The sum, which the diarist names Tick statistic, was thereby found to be 5.8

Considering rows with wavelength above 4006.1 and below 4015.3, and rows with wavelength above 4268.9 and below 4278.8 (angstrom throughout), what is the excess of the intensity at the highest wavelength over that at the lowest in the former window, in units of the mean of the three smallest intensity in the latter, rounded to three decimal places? 0.079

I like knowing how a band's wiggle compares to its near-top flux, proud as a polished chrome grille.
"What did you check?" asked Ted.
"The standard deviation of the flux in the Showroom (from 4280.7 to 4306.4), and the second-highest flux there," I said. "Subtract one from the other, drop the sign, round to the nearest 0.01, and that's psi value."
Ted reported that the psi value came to 5.63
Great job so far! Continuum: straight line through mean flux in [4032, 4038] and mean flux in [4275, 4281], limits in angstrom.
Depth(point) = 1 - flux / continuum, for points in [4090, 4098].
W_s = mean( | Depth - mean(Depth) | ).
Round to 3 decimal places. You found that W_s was 0.032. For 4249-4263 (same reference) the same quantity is 0.015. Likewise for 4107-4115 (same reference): 0.011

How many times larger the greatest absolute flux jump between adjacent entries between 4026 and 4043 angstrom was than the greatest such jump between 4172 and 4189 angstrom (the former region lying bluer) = 0.6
